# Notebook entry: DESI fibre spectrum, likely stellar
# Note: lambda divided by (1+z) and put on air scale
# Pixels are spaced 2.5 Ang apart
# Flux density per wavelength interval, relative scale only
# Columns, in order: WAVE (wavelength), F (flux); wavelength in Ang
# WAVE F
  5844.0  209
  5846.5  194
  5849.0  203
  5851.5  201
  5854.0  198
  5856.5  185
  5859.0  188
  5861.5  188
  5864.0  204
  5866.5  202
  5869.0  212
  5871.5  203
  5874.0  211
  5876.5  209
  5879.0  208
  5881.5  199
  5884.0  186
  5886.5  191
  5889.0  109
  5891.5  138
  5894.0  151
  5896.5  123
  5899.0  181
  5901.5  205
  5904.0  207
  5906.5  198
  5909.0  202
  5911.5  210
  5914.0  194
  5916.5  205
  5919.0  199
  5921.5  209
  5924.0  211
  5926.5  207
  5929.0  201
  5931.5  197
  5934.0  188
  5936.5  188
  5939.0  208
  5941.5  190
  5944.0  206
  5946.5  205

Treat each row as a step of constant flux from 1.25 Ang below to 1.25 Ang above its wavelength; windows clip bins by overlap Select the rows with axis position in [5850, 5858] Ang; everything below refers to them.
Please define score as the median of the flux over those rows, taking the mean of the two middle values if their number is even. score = 198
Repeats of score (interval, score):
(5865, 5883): 208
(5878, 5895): 186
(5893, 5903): 166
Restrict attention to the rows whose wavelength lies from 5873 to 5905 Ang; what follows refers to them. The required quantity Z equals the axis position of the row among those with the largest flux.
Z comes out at 5874.0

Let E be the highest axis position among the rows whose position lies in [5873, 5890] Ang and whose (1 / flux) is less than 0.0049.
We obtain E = 5879.0 Ang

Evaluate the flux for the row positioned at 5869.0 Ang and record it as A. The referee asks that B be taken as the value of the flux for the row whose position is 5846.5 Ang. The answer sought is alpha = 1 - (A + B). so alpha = -405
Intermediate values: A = 212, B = 194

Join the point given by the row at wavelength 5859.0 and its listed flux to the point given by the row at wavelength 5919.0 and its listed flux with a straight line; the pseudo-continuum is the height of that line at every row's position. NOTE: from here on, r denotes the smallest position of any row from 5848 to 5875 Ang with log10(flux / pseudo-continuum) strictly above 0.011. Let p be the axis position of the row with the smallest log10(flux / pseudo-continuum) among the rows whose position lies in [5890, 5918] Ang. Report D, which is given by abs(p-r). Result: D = 47.5 Ang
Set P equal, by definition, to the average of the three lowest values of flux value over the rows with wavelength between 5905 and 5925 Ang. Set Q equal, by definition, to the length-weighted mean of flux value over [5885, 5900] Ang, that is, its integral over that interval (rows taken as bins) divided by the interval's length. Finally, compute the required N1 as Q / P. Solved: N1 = 0.76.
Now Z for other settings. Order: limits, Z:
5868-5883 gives 5869.0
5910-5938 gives 5924.0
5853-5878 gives 5869.0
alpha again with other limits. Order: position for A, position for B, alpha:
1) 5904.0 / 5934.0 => -394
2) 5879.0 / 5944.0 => -413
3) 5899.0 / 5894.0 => -331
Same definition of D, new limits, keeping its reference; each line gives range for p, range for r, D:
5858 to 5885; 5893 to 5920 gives 17.5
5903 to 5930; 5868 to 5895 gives 45.0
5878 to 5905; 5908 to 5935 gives 22.5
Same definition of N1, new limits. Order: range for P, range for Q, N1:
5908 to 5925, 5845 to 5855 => 1.00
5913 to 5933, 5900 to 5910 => 1.03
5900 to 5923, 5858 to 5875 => 1.02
